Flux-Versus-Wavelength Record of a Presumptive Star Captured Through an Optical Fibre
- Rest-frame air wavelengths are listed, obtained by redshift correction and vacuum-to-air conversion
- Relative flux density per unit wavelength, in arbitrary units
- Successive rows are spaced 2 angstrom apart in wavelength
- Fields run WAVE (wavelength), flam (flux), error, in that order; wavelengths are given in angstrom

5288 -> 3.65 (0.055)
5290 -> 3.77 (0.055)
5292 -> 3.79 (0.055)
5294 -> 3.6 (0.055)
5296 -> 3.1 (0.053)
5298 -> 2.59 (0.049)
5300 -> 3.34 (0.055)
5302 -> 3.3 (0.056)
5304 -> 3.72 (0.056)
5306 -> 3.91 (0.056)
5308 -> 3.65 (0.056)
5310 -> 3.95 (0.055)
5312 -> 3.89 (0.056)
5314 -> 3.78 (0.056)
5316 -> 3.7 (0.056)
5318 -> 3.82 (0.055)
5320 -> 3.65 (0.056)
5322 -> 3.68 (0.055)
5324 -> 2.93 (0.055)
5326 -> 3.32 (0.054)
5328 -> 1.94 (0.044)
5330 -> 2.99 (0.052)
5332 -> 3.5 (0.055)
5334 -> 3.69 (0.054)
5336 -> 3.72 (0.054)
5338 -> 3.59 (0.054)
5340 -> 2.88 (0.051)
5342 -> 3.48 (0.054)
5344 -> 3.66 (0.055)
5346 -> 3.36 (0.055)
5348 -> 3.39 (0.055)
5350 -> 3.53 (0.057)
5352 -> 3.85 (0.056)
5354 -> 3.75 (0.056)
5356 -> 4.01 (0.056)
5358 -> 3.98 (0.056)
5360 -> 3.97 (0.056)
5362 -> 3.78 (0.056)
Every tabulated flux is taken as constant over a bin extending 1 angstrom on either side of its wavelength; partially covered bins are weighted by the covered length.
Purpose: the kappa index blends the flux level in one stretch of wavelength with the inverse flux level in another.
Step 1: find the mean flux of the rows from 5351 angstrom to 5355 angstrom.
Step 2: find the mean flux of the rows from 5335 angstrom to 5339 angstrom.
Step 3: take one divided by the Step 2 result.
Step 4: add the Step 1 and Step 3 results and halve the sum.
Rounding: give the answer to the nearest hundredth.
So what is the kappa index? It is 2.04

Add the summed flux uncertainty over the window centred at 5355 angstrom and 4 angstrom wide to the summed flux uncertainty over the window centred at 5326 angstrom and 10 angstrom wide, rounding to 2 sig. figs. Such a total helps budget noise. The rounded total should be 0.37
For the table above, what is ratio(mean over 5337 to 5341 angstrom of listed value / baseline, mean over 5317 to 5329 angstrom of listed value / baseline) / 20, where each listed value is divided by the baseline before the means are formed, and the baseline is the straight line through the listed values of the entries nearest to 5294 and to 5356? 0.049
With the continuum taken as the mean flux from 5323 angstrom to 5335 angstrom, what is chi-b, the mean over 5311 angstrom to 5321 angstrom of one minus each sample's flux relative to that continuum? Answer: -0.23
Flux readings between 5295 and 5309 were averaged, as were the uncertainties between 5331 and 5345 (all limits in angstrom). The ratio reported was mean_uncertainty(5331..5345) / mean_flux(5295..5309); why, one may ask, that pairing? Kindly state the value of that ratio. 0.0160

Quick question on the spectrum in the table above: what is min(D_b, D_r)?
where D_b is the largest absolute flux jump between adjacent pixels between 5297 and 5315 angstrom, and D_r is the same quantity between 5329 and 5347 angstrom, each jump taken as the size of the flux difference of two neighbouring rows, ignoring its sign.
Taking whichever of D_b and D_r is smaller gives 0.71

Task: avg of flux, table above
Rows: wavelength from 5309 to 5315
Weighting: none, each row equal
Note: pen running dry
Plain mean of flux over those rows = 3.9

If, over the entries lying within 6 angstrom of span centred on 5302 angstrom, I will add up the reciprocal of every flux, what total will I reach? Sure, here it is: 0.87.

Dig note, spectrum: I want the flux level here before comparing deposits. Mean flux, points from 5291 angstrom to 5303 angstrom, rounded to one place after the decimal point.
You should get 3.3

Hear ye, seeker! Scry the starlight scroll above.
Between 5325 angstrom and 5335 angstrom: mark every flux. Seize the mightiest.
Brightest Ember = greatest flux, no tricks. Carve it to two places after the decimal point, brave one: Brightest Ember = 3.69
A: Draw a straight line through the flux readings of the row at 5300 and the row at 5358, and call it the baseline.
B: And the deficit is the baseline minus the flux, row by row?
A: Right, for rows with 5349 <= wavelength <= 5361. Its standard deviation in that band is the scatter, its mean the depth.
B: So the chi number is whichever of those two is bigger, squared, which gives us 0.02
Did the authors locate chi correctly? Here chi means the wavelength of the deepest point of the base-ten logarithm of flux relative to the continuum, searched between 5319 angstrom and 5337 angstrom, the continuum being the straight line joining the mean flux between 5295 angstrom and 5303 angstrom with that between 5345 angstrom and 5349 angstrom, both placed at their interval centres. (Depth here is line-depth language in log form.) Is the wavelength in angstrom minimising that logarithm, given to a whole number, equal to 5328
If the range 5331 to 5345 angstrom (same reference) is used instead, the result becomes 5340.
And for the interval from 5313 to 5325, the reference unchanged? 5324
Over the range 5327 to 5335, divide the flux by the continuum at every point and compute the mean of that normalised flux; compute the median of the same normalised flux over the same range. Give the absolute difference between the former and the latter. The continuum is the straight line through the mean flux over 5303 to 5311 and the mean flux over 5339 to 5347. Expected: 0.0602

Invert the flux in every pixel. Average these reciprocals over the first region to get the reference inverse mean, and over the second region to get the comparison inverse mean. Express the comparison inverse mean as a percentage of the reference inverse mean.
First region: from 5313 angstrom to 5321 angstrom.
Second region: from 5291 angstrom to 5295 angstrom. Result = 101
